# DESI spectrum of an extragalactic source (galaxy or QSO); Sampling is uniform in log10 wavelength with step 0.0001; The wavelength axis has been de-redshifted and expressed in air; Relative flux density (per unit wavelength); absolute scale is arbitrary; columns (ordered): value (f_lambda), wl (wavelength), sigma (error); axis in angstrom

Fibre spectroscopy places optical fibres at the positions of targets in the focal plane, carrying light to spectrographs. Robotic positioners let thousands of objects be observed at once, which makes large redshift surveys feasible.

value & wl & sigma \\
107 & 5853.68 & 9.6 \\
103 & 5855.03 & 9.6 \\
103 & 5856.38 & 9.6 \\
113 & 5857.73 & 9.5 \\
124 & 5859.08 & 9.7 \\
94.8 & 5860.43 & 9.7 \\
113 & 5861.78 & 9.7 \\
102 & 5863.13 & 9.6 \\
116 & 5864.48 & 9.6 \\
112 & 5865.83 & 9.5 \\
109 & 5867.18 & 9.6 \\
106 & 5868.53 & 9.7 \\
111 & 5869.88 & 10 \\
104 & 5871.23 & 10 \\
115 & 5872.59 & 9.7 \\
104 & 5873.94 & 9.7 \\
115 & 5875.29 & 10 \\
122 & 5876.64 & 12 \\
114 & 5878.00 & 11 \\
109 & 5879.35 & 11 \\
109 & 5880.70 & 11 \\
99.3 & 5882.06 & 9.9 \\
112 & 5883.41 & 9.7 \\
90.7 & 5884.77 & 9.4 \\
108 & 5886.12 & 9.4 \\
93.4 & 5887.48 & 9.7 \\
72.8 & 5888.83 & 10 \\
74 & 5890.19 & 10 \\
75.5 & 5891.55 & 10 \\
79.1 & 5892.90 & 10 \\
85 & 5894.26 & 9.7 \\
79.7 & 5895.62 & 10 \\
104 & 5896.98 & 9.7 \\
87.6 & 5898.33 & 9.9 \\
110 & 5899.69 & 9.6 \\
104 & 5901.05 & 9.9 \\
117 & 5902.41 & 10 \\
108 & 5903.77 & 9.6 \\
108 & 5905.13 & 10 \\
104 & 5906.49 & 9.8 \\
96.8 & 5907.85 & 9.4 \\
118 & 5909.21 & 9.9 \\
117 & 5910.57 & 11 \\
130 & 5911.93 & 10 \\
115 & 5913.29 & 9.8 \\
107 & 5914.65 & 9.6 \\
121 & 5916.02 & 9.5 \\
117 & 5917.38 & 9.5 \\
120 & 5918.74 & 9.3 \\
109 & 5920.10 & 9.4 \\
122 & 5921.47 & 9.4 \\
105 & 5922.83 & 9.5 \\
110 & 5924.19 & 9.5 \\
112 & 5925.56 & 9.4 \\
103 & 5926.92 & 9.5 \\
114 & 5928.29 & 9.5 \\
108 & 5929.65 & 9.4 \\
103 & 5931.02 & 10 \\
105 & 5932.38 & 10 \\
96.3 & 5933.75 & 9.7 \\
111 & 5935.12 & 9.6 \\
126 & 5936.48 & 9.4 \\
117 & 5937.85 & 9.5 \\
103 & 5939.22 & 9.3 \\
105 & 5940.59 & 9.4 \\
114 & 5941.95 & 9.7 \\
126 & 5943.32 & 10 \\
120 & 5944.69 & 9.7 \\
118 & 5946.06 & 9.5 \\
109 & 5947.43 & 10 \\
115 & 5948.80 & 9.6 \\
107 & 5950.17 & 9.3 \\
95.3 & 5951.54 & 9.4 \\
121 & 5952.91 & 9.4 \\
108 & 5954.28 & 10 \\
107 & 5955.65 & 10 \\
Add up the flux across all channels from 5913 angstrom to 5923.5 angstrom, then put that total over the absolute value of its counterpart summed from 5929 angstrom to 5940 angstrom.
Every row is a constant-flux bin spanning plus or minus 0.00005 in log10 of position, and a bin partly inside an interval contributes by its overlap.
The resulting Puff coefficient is 1.05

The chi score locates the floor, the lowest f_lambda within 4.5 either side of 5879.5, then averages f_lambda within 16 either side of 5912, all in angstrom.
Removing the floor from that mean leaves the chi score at 11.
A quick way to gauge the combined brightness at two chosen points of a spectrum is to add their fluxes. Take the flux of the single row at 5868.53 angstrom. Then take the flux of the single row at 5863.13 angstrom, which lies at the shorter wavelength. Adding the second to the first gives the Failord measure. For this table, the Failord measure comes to 208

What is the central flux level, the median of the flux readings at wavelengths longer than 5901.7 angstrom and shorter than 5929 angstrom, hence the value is 113.0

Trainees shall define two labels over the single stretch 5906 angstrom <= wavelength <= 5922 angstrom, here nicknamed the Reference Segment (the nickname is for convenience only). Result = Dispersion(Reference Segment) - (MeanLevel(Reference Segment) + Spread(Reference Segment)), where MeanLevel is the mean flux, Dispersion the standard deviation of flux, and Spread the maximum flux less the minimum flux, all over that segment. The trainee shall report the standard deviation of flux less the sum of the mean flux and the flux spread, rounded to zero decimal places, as -139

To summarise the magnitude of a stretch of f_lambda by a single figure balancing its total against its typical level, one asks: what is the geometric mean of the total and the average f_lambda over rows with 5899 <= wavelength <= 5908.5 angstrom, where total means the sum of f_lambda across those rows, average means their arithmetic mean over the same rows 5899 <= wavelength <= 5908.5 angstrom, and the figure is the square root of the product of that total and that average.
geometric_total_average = 283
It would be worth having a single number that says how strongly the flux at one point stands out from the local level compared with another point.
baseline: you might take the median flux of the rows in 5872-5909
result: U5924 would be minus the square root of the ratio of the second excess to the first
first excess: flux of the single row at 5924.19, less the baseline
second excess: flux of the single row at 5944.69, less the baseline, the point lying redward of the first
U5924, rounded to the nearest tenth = -1.6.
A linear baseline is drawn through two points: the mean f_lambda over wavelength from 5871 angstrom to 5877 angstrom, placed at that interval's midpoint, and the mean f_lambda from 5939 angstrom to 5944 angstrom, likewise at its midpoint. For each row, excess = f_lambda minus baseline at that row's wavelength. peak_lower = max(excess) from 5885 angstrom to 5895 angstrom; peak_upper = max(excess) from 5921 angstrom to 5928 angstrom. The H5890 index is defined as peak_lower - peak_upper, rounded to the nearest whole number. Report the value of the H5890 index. -14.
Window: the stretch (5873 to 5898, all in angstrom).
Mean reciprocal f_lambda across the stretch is 0.0106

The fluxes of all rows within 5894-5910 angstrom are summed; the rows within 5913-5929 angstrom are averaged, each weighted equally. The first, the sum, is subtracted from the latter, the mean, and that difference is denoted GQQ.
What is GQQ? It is -1109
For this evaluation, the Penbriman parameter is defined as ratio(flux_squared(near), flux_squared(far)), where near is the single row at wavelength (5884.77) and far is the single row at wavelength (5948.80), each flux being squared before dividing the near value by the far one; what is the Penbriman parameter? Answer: 0.62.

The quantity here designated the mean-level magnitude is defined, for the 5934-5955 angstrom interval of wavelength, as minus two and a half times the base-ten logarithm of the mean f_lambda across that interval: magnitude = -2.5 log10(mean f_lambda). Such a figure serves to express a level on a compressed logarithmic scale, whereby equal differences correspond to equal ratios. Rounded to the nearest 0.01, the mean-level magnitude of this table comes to -5.13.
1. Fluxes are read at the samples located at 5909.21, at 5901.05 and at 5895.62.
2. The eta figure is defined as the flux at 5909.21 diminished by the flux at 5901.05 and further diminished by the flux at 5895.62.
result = -66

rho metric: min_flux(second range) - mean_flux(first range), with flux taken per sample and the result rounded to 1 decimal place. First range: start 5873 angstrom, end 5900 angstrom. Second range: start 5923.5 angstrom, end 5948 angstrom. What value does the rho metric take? -0.9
